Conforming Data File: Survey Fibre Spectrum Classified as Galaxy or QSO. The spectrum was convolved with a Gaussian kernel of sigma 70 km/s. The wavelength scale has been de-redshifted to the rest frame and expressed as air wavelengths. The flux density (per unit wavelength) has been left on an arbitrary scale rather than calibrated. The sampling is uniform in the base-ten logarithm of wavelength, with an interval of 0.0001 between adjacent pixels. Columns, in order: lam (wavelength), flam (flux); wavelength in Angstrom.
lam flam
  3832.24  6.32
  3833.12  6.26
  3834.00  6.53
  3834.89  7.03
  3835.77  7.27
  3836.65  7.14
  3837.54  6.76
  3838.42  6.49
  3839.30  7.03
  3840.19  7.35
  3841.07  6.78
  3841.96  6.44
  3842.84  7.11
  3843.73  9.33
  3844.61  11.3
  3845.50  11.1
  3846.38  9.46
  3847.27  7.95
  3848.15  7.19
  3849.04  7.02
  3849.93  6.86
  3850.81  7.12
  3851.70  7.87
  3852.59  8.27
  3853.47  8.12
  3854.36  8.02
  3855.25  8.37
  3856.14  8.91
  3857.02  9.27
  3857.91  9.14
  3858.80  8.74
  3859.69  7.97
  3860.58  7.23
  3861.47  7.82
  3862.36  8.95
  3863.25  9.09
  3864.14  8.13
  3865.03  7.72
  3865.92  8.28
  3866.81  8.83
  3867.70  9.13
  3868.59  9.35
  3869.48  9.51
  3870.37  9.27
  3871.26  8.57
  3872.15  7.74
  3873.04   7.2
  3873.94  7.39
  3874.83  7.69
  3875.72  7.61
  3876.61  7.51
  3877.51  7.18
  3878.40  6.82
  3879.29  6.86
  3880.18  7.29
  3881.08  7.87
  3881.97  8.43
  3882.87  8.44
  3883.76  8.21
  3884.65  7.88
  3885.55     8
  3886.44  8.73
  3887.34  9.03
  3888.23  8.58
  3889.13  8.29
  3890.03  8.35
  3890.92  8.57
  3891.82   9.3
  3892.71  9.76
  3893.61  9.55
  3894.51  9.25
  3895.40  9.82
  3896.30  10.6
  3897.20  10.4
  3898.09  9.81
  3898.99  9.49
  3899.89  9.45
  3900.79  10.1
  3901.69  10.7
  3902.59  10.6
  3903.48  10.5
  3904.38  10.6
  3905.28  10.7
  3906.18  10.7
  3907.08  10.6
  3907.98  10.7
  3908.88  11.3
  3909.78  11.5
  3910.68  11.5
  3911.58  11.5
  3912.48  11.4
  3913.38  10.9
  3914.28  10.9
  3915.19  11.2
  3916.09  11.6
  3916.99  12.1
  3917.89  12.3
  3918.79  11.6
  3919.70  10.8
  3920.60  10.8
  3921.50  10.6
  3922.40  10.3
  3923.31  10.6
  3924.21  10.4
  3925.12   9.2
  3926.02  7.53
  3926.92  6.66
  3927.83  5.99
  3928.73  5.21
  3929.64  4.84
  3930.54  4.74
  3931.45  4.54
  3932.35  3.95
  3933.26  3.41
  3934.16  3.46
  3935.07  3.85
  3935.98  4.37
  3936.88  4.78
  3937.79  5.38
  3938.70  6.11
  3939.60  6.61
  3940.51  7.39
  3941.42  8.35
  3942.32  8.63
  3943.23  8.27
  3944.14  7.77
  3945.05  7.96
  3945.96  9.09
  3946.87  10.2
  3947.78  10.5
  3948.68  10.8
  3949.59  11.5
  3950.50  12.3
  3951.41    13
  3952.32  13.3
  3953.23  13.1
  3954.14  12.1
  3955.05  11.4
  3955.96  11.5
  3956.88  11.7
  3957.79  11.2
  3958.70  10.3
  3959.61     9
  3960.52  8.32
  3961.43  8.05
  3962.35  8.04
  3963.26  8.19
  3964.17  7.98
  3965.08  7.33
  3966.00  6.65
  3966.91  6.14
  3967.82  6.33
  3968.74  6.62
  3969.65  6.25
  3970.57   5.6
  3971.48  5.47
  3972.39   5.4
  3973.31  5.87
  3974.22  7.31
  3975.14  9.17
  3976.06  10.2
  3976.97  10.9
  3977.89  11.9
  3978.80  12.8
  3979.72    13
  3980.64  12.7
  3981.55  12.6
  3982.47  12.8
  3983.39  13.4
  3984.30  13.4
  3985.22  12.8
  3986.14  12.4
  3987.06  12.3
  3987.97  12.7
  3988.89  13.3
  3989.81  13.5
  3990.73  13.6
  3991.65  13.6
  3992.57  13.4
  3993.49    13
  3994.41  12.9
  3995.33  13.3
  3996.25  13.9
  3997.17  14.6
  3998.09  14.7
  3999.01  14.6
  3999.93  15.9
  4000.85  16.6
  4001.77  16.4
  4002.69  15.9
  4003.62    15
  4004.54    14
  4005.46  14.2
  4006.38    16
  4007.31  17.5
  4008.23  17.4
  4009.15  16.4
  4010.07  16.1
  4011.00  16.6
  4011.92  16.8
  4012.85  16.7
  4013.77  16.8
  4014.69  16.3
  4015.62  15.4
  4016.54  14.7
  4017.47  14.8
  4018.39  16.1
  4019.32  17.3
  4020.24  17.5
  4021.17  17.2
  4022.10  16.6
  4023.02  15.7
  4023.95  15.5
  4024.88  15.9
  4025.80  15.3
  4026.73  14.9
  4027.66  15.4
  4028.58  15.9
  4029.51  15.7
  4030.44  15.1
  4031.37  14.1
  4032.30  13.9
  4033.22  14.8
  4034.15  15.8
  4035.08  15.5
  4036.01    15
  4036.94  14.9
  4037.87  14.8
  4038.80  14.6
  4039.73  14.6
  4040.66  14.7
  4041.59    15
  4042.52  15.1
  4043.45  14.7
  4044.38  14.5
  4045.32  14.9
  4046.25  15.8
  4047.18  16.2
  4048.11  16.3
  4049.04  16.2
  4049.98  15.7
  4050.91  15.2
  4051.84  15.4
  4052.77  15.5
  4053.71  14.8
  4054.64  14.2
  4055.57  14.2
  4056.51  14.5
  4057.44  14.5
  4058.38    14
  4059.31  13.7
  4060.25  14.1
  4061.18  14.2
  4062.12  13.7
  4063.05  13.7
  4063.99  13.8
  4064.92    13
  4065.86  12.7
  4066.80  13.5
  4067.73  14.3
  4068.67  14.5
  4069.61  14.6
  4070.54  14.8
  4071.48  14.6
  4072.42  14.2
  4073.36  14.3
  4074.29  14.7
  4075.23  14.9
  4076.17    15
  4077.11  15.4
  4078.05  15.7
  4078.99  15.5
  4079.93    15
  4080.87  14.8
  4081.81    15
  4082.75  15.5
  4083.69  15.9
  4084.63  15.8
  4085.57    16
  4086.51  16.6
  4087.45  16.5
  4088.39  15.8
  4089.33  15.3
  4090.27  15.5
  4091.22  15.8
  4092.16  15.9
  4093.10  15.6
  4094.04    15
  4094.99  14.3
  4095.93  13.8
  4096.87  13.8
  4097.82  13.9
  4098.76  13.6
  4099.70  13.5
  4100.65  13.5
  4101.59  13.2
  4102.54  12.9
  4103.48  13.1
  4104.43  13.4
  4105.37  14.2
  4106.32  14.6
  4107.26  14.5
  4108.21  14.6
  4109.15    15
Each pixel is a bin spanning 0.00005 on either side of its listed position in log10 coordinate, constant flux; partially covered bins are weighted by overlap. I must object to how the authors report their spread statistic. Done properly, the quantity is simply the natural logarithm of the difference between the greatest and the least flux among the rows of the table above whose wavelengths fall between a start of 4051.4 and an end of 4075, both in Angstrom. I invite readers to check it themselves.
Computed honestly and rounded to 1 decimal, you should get 1.0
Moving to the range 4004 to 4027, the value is 1.3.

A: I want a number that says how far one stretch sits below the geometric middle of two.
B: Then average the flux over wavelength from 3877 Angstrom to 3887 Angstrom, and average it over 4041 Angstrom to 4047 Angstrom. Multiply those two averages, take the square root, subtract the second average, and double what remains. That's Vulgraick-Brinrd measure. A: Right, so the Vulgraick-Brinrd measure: -8.4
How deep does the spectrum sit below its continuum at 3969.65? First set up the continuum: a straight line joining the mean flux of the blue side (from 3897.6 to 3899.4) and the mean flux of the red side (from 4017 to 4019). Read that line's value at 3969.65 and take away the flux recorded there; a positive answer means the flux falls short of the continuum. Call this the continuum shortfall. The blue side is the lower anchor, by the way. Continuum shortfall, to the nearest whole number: 7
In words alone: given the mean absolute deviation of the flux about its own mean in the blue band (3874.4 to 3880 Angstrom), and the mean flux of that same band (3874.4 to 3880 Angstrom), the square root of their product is 1.54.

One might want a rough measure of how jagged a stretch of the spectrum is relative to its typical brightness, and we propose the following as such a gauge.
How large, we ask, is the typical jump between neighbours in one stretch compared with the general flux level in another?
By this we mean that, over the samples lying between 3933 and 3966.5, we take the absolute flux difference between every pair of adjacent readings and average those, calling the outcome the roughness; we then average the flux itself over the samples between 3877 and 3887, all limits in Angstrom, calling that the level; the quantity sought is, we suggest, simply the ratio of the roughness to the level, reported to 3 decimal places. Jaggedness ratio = 0.068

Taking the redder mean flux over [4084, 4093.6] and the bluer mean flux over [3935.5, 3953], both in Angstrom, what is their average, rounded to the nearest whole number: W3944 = 12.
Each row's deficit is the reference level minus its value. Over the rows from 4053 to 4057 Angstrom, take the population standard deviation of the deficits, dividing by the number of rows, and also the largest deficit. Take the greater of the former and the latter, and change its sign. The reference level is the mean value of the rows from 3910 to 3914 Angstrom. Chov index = -0.25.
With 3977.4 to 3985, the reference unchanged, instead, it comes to -0.45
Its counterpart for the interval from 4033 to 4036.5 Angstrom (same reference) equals -0.40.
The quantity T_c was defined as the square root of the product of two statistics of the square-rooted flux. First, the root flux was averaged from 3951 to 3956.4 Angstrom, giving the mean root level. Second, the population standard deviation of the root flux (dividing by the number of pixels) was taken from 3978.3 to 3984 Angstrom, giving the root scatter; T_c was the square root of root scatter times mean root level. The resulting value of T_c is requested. 0.36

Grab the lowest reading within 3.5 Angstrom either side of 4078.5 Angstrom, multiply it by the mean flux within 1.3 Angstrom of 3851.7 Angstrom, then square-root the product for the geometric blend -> 11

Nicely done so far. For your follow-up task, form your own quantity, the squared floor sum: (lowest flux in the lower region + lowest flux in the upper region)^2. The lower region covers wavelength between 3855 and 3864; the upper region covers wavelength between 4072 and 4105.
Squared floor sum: 405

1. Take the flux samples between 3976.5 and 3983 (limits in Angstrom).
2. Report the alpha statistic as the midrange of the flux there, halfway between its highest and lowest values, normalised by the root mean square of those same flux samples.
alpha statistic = 0.96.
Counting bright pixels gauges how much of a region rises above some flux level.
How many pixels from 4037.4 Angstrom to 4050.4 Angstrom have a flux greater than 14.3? 14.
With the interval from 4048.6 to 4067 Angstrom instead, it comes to 8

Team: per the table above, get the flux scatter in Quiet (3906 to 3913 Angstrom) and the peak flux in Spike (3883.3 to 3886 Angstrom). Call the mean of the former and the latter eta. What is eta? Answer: 4.3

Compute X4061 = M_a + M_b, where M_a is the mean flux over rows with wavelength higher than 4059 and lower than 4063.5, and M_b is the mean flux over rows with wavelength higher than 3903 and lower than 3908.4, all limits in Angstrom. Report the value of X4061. 25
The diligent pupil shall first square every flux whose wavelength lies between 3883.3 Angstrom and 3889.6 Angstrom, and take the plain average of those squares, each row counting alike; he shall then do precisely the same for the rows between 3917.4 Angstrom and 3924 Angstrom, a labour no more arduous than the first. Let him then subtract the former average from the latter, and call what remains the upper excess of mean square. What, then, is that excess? 51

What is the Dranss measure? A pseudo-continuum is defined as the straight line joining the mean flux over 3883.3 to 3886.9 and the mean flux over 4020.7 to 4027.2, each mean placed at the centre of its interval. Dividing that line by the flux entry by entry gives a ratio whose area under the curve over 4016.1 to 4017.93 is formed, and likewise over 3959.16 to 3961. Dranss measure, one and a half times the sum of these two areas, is 6.8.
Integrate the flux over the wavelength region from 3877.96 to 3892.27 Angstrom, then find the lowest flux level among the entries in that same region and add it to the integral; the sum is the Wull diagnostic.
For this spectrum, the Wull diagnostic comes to 124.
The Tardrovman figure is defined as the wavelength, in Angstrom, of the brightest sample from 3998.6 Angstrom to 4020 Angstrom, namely 4007.31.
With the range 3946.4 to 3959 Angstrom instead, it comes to 3952.32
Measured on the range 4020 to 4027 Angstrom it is 4020.24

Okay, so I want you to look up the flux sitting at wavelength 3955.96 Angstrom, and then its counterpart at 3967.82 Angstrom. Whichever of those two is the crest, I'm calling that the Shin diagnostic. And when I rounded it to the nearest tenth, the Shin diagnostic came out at 11.5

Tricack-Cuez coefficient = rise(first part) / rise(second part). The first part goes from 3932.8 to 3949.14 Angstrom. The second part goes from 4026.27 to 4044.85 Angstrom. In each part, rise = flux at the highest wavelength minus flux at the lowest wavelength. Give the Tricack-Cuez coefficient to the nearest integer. -18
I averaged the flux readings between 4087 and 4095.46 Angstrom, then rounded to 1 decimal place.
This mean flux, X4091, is 15.5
